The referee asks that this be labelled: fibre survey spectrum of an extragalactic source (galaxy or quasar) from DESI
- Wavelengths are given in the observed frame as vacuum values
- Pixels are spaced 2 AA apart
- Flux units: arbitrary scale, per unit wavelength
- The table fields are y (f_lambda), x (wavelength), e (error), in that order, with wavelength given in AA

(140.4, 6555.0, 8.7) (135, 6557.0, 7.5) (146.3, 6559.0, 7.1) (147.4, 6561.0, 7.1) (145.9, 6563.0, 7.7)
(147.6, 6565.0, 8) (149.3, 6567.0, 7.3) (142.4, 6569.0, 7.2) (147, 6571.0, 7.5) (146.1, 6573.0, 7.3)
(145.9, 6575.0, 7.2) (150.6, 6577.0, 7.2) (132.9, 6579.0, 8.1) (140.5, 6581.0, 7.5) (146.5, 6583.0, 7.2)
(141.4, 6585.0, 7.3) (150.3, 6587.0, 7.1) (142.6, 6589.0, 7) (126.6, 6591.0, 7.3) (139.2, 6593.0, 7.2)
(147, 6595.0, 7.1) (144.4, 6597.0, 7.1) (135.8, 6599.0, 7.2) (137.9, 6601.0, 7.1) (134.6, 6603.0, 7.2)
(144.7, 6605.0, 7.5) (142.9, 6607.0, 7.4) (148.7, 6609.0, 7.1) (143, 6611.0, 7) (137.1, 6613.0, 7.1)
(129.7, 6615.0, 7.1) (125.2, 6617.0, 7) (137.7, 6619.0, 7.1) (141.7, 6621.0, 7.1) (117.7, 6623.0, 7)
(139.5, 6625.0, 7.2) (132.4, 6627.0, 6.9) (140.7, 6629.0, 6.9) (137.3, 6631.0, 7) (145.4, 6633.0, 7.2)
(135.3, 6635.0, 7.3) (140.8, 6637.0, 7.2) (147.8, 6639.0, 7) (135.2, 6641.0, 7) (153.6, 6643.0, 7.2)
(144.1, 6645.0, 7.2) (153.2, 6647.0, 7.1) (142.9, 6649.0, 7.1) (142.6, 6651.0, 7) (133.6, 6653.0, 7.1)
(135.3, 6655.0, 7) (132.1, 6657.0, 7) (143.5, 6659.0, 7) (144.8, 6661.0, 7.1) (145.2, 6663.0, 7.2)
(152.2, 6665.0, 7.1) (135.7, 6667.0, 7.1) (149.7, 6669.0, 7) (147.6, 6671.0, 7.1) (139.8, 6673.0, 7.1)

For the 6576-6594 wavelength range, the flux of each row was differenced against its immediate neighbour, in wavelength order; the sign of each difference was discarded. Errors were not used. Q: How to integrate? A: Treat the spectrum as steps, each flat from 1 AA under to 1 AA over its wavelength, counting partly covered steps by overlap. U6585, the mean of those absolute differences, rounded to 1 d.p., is 10.2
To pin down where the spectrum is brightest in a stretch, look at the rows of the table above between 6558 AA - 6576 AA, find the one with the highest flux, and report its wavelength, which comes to 6567.0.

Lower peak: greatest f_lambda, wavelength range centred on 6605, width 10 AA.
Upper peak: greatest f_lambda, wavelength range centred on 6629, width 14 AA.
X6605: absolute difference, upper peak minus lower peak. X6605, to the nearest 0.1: 3.3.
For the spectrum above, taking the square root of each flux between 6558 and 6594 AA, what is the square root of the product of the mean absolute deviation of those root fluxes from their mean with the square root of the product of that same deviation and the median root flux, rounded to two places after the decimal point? 0.54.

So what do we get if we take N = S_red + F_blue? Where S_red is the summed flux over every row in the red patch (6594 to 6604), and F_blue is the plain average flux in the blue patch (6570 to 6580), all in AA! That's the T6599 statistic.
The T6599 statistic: 844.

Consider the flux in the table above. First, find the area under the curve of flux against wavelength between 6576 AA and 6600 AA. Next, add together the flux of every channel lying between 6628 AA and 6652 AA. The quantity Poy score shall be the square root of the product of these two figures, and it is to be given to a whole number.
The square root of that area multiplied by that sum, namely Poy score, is 2416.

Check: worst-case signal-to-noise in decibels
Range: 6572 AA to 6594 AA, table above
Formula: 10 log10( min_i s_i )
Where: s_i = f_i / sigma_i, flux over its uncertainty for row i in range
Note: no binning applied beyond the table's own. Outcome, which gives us 12.2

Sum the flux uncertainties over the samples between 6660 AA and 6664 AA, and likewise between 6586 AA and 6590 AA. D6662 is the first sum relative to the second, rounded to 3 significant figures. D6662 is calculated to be 1.01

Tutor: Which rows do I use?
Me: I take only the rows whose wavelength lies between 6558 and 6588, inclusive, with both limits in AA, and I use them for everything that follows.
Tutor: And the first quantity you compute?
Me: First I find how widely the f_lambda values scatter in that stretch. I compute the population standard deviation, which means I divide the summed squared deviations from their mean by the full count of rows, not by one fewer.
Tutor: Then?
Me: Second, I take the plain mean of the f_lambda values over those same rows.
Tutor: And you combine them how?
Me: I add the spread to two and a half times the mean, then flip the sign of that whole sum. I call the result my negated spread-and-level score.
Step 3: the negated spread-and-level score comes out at -368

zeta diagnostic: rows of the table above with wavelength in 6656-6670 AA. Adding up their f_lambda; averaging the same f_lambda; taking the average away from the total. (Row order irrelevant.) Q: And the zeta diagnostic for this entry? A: 860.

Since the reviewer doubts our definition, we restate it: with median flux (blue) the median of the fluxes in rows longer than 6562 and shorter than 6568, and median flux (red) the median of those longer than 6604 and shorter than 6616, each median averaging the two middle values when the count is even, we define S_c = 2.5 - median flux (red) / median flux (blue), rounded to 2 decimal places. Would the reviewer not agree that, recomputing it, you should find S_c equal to 1.53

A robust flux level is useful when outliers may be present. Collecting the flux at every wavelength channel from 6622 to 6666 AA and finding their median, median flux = 141.7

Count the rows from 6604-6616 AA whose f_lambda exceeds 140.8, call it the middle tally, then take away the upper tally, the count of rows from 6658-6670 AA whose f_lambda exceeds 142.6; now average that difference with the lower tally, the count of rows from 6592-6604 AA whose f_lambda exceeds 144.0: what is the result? 0.50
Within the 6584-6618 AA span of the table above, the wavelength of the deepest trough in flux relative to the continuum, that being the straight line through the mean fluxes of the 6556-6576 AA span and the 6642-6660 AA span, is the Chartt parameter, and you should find 6617.0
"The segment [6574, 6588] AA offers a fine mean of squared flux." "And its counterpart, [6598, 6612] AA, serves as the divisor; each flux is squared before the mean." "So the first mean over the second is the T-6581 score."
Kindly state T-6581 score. 1.04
